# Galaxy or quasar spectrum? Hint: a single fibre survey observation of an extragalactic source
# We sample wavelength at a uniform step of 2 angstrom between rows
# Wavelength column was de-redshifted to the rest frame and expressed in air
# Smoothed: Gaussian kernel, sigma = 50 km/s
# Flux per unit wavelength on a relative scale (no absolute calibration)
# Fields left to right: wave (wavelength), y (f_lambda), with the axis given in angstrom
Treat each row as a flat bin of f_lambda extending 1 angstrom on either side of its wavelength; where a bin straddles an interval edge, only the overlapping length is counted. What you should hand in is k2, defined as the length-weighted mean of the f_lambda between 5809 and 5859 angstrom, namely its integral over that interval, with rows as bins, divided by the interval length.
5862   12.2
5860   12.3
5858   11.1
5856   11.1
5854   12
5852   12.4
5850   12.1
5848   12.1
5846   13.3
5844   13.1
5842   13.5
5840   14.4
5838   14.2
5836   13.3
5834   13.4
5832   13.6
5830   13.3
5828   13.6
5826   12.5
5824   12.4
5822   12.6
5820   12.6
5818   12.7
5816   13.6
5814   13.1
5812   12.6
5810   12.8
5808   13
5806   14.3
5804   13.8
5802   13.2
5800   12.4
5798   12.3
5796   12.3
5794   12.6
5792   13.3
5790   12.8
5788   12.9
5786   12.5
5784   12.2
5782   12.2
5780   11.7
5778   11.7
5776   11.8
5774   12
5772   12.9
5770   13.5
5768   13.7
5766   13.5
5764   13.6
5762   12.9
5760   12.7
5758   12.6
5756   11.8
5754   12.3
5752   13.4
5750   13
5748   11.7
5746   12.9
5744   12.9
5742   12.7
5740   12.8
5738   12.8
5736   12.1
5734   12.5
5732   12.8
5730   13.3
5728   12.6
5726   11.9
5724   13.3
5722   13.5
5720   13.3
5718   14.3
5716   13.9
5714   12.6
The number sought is 12.9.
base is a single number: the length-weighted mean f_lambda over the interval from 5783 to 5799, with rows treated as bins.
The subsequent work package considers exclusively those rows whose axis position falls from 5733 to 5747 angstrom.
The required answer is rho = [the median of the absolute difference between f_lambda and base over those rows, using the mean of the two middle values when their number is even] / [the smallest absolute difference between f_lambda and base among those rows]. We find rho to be 2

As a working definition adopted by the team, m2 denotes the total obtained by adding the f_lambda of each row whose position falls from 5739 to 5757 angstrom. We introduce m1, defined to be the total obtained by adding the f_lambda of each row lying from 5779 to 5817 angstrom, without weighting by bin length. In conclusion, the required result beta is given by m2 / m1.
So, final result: 0.5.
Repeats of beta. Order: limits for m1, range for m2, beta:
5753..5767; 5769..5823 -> 3.8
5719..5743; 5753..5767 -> 0.6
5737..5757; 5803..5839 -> 1.9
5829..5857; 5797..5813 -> 0.6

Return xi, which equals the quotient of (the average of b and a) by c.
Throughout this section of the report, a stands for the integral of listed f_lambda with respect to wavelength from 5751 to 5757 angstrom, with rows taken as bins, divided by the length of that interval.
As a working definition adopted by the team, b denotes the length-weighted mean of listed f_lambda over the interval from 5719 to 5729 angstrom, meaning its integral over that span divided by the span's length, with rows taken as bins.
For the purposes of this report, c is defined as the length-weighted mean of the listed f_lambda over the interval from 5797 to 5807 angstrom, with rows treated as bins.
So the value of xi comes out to 0.963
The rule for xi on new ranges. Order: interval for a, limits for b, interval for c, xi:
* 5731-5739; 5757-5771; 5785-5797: 1.012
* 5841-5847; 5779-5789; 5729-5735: 0.995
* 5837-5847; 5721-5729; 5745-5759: 1.059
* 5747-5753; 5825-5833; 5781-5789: 1.042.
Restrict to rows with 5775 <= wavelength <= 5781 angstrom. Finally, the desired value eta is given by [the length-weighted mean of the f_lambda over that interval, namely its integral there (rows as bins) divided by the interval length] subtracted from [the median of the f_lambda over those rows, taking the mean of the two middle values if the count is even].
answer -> -0.03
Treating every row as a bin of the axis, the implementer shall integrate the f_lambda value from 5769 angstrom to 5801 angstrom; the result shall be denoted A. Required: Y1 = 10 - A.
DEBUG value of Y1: -388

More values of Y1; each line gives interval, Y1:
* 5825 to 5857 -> -406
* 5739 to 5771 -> -402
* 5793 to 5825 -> -403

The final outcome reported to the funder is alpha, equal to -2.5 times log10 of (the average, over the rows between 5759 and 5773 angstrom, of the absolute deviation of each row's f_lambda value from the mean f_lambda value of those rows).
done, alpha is 1.1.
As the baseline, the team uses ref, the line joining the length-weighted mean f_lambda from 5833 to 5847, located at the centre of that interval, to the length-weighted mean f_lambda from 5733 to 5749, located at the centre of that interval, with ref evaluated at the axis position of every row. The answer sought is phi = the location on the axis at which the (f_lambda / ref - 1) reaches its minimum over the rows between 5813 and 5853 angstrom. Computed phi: 5850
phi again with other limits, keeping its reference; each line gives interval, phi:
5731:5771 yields 5748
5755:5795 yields 5780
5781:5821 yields 5798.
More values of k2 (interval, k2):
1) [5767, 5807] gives 12.7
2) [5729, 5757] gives 12.6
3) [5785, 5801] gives 12.6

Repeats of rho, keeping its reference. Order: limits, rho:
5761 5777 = 3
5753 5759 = 25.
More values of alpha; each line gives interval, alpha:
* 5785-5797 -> 1.4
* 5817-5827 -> 2.6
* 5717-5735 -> 0.7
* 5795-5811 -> 0.6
